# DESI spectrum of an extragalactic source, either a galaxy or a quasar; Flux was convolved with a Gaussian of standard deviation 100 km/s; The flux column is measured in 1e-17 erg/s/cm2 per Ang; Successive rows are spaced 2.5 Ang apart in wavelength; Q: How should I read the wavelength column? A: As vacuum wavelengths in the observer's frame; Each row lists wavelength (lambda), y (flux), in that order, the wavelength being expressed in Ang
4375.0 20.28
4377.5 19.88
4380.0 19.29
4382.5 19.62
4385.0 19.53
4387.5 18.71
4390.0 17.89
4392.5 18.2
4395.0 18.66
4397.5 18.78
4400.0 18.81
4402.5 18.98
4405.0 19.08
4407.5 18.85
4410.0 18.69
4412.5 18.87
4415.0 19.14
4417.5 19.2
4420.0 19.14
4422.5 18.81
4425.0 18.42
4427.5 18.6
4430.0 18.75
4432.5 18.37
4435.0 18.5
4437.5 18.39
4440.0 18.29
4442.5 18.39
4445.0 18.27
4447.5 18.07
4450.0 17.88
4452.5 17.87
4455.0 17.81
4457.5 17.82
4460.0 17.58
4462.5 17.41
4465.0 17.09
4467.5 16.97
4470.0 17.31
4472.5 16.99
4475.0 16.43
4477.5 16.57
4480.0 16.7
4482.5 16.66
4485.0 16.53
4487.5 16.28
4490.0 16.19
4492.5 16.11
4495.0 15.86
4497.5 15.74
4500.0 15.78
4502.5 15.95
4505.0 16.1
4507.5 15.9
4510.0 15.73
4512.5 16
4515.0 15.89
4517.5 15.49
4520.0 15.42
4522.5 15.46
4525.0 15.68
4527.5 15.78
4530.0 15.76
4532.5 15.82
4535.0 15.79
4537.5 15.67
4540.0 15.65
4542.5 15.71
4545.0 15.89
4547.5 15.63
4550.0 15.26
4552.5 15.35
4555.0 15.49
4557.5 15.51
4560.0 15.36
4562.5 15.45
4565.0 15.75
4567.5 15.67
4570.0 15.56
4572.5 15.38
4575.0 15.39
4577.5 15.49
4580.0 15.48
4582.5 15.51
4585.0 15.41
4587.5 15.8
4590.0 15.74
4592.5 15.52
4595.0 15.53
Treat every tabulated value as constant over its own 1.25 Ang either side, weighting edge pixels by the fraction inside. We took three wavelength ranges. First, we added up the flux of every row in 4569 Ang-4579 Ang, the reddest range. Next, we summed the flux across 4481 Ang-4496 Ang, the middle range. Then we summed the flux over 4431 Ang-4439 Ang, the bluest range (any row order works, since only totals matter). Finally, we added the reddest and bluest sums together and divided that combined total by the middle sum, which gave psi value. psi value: 1.2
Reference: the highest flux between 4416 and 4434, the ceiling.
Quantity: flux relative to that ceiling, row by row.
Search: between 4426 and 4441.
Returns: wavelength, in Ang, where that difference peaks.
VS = 4430.0 Ang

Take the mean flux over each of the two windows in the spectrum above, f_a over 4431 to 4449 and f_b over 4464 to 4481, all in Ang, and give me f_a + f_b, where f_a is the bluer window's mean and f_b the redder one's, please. 35.2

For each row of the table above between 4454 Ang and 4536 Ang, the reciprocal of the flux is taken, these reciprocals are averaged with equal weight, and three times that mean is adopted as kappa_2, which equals 0.184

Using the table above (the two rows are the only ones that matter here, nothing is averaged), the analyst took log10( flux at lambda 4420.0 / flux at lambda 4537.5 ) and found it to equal 0.087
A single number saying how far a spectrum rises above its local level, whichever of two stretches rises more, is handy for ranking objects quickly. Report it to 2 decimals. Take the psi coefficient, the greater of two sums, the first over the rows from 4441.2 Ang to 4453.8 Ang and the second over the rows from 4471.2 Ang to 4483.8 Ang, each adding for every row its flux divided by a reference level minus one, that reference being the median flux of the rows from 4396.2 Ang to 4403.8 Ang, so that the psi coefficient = -0.19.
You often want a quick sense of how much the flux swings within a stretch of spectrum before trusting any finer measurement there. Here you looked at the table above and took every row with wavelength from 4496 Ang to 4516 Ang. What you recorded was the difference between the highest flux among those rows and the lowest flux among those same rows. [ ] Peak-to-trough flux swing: 0.37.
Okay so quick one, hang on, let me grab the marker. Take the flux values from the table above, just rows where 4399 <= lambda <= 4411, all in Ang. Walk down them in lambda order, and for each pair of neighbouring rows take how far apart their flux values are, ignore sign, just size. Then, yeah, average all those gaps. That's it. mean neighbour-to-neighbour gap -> 0.165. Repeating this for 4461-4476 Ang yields 0.332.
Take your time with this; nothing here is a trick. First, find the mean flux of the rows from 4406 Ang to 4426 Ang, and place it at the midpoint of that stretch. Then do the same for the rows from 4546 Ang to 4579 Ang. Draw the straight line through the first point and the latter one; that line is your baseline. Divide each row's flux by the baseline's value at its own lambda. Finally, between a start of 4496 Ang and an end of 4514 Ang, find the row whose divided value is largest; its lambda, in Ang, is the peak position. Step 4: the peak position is 4512.5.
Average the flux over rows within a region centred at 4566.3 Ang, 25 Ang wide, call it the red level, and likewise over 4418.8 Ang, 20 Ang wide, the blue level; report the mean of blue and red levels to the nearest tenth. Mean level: 17.2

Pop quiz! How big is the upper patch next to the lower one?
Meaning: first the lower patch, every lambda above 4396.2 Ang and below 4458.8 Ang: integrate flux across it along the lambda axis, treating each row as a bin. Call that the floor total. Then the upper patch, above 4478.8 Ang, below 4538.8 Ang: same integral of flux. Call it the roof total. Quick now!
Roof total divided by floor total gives 0.82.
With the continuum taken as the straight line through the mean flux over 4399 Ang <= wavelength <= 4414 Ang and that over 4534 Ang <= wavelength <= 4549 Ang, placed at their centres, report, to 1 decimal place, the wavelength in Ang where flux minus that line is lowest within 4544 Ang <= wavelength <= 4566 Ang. 4550.0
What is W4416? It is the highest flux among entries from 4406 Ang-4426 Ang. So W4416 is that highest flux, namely 19.2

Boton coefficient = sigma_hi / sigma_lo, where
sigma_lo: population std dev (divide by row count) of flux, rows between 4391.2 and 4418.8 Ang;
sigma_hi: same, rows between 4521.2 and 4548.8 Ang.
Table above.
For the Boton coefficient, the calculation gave 0.42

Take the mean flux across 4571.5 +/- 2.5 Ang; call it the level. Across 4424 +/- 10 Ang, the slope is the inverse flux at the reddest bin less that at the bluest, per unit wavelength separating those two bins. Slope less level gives -15.5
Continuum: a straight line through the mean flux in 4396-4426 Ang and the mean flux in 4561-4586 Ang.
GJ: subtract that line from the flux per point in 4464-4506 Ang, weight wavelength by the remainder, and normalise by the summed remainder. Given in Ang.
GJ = 4487.3 Ang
